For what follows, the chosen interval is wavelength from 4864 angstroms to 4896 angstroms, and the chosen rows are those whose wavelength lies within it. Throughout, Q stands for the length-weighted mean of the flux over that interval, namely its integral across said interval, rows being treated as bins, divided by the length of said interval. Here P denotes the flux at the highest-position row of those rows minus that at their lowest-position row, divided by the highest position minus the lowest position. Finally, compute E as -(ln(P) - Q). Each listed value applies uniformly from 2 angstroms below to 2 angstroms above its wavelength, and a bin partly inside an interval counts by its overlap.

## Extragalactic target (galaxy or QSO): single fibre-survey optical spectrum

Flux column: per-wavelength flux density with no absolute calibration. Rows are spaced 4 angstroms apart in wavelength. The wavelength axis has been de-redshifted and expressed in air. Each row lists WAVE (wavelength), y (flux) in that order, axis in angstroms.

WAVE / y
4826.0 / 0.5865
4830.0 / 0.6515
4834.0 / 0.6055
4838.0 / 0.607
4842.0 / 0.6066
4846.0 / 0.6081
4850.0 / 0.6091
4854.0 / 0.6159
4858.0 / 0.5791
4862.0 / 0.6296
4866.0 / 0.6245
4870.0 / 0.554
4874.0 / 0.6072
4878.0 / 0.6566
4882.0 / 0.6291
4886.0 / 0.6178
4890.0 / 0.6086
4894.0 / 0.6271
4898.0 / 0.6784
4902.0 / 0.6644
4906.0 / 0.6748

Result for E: 9.9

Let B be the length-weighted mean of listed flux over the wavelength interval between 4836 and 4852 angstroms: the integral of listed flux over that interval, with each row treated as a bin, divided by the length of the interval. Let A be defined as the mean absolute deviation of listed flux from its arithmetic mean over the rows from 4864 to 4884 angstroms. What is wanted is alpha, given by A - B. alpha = -0.581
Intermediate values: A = 0.027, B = 0.608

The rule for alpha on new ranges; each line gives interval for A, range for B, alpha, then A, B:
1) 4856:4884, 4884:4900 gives -0.606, 0.027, 0.633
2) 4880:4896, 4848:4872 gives -0.595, 0.007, 0.602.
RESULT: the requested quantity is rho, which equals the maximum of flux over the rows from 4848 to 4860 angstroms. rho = 0.6159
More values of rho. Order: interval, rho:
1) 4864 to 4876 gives 0.6245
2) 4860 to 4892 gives 0.6566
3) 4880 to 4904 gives 0.6784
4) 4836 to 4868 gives 0.6296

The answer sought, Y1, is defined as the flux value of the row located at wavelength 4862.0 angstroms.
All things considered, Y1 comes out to 0.6296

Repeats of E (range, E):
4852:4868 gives 7.9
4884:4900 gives 5.9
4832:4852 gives 9.0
